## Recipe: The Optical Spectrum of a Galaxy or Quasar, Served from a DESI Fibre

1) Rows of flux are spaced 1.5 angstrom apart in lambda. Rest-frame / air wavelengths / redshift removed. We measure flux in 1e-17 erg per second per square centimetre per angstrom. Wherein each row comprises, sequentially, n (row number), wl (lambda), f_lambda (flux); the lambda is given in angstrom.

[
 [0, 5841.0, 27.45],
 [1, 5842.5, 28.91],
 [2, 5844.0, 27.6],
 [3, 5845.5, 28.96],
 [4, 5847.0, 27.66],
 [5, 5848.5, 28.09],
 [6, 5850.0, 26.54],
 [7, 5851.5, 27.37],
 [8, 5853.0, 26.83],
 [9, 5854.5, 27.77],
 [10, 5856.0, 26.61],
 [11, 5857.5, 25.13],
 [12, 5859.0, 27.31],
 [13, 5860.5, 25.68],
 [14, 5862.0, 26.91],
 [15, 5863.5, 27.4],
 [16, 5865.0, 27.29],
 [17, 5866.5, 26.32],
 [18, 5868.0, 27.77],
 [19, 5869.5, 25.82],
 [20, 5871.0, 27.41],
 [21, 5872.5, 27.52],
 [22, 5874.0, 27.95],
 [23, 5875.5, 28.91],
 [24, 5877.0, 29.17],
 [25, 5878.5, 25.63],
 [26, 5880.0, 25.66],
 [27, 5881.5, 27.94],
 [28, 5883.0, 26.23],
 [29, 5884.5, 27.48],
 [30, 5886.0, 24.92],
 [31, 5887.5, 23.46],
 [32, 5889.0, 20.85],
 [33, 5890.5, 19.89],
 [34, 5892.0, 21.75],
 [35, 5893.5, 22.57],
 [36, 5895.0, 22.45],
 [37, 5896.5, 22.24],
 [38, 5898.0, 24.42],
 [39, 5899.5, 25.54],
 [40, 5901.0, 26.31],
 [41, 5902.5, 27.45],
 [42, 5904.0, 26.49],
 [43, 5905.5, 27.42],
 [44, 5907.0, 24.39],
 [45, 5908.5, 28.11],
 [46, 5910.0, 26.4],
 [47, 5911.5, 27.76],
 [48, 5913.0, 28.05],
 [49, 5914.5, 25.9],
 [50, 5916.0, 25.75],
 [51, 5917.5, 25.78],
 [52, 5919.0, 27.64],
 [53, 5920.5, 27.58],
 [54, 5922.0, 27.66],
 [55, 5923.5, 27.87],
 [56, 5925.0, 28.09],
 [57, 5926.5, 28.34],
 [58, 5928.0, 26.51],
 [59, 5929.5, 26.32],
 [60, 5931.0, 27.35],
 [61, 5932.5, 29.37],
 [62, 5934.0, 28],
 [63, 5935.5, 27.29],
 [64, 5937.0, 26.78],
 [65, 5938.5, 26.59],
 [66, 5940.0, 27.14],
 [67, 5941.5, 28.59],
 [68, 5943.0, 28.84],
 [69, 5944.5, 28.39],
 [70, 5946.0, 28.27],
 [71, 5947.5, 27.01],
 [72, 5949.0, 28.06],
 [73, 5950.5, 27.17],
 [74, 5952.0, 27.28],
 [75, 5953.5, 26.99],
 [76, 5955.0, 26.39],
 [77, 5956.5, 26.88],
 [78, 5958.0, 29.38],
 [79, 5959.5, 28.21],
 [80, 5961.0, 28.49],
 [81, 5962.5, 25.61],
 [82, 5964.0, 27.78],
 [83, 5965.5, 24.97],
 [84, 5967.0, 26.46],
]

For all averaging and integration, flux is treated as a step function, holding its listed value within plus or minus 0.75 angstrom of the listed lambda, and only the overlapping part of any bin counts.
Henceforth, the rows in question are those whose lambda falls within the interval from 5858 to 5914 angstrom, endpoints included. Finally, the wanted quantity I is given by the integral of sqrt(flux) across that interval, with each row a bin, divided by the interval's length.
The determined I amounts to 5.09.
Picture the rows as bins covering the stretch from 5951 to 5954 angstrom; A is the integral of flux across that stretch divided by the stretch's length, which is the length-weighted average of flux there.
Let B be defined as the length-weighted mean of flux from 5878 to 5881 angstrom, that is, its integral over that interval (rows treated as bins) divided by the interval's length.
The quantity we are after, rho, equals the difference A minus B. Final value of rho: 1.3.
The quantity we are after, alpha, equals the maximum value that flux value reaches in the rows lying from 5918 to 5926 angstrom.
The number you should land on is 28.09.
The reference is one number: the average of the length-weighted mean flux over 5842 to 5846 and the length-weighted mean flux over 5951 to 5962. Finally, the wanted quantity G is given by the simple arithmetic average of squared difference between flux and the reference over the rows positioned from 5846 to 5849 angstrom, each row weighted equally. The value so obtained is 0.1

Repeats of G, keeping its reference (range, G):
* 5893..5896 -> 30.3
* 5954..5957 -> 2.0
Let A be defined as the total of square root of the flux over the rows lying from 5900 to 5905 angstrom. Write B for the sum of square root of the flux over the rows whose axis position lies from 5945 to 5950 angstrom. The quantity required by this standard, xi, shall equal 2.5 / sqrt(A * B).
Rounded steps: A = 15.5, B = 15.8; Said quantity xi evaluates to 0.160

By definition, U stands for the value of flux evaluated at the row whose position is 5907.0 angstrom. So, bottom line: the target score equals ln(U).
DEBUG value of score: 3.19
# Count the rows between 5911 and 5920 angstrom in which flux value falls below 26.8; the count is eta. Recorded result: 3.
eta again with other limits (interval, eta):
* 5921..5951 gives 4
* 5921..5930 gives 2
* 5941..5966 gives 3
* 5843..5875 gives 6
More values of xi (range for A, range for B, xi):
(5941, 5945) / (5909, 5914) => 0.157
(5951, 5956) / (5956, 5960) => 0.159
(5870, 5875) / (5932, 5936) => 0.158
